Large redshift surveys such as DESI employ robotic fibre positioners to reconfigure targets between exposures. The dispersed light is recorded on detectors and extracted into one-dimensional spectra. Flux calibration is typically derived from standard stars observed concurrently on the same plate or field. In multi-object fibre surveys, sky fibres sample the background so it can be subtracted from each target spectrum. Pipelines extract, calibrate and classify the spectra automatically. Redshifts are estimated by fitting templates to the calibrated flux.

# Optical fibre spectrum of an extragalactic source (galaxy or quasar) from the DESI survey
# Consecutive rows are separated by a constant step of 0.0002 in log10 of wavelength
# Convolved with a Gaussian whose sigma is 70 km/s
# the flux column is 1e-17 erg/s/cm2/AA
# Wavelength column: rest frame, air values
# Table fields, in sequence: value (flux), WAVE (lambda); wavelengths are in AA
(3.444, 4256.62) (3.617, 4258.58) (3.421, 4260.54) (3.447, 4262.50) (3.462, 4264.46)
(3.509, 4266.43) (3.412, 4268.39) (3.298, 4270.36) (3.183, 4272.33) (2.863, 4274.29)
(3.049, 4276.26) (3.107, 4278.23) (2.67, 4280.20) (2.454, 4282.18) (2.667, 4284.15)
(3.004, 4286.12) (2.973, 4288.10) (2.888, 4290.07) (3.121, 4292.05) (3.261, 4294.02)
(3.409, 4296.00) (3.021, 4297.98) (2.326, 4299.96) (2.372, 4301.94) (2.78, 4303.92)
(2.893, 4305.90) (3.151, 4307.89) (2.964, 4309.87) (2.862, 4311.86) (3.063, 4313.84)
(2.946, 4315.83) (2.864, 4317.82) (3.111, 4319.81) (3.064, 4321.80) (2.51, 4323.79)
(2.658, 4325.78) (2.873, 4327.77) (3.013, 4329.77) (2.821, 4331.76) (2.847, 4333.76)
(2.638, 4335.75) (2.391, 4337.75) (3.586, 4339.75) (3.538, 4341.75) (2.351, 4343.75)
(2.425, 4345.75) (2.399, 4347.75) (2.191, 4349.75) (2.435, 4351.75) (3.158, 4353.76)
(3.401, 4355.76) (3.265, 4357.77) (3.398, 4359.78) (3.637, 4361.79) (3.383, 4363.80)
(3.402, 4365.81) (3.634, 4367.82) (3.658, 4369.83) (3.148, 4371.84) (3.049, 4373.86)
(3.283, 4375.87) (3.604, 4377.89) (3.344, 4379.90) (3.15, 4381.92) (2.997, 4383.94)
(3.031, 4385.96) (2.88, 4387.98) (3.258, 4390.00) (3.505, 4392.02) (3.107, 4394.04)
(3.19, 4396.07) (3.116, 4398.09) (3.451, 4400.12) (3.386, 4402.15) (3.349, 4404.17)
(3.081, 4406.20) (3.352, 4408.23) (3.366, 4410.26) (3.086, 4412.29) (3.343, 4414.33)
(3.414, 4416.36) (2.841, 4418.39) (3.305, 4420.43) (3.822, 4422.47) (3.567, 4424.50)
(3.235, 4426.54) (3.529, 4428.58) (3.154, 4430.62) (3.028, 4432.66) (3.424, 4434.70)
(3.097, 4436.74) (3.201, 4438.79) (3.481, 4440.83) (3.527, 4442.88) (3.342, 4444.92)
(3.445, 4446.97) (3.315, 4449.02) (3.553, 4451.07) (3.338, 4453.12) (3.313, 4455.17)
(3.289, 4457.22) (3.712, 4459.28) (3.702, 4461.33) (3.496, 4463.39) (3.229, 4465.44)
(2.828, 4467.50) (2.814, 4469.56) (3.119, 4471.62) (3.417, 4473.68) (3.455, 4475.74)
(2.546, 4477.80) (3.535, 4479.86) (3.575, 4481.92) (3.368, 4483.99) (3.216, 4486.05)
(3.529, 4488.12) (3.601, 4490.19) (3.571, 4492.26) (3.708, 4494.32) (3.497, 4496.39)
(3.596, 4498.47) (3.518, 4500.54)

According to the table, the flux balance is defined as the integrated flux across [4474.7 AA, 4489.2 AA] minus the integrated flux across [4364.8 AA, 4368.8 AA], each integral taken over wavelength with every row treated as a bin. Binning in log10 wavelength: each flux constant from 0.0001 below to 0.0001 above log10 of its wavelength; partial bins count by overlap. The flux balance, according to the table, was 34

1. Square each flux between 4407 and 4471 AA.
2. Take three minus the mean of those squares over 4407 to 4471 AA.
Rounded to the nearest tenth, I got -8.1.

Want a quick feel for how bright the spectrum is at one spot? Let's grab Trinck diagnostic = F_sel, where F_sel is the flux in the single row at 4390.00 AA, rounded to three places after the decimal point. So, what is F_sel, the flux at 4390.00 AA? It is 3.258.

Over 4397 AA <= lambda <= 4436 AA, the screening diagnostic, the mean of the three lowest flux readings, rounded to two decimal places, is 2.98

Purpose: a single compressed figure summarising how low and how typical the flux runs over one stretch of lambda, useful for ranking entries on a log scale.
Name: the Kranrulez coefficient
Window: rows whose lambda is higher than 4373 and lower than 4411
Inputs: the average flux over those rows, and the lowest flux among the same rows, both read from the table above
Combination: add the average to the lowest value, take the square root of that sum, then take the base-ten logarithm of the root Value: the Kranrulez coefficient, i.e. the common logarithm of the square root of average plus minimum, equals 0.393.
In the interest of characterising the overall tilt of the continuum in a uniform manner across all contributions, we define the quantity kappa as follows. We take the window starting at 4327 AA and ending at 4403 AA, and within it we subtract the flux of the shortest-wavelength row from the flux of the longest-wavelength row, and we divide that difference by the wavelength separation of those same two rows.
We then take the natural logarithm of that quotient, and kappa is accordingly -5.0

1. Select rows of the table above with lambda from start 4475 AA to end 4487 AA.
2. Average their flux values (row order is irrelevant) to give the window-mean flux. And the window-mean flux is 3.28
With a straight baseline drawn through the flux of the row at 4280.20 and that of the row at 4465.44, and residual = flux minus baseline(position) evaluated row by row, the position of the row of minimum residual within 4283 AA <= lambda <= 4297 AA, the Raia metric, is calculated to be 4284.15 AA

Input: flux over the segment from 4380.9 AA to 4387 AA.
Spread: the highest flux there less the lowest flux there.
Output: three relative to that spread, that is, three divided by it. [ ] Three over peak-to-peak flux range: 19.6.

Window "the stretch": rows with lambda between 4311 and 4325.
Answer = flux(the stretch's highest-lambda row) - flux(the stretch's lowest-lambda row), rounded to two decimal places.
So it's -0.35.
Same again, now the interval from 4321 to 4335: -0.22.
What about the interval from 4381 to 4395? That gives -0.04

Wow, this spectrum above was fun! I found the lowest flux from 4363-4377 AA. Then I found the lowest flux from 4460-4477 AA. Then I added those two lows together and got 5.86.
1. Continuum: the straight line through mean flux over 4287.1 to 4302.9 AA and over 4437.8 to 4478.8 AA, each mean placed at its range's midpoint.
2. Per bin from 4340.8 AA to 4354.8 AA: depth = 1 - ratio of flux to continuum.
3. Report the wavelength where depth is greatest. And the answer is 4349.75 AA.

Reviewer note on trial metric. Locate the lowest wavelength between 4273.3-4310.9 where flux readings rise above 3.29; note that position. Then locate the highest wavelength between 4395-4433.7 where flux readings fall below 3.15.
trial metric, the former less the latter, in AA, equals -136.7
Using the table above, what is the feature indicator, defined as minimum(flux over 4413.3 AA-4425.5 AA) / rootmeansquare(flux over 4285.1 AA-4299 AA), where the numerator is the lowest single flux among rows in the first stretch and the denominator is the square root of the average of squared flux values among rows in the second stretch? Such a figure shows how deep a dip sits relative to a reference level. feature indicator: 0.92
